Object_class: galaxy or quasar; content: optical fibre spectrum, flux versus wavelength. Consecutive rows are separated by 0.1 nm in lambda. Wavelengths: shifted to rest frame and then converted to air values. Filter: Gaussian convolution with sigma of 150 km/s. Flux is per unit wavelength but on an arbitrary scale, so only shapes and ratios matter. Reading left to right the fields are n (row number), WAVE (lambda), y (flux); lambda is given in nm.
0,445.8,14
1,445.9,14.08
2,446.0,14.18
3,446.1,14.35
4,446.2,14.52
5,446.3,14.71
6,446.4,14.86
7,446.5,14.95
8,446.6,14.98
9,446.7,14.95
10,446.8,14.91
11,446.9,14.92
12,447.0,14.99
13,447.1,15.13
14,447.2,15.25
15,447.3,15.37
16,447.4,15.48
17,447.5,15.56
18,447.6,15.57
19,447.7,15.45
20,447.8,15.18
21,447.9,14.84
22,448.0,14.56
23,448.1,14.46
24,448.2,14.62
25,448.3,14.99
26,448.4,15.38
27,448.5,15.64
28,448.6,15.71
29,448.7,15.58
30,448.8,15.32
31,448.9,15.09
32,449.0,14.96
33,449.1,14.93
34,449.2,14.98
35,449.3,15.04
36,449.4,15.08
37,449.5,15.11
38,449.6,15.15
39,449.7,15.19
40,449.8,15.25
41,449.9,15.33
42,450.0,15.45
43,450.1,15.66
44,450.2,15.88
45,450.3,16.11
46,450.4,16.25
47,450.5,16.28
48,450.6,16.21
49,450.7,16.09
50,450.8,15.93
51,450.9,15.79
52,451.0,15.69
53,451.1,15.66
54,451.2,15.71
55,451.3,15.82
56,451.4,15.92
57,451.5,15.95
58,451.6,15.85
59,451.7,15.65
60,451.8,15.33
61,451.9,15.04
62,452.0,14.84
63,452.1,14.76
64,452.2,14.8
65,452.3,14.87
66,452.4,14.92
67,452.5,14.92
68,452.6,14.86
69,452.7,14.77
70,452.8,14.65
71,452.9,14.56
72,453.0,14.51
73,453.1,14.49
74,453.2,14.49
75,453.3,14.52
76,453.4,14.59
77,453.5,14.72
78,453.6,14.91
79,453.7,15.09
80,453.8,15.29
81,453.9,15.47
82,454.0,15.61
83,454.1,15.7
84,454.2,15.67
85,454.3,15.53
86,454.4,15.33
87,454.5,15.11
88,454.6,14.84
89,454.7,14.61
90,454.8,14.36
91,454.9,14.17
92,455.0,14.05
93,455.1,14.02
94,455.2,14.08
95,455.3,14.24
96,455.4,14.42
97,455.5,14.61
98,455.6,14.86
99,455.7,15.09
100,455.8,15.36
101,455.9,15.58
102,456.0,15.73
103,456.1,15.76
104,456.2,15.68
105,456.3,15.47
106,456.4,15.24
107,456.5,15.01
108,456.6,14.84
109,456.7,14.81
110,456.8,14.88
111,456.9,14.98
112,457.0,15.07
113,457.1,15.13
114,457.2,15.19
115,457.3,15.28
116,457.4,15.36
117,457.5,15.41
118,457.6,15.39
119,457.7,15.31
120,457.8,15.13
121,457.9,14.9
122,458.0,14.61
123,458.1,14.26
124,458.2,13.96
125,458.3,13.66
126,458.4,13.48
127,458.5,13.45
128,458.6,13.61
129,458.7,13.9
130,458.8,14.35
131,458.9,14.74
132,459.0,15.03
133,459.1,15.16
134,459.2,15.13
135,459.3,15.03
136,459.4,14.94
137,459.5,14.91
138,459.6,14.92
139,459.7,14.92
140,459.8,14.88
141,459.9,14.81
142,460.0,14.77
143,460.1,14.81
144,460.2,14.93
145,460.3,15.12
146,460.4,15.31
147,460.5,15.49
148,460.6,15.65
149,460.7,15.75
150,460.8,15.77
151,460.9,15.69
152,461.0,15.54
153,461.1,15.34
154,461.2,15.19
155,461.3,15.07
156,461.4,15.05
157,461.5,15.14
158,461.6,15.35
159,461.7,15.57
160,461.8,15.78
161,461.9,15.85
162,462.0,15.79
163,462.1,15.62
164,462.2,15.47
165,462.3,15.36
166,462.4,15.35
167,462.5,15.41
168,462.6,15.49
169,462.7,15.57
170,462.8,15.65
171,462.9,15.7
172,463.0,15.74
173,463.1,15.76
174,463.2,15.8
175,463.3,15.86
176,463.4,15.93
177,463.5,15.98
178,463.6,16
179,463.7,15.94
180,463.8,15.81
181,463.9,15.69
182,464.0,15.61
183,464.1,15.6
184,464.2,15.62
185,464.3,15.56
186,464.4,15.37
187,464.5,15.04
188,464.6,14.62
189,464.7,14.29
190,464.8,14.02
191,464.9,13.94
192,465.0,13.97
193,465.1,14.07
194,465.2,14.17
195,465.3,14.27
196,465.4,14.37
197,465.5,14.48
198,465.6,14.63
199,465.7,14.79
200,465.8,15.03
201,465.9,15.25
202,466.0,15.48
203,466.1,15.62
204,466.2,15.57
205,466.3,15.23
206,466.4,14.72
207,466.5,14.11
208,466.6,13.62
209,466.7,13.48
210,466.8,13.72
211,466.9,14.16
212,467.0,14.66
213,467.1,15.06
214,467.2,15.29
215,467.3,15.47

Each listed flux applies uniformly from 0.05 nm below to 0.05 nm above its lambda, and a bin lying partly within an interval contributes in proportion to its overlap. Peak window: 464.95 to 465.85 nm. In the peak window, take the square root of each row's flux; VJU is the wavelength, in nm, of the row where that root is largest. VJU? 465.8 nm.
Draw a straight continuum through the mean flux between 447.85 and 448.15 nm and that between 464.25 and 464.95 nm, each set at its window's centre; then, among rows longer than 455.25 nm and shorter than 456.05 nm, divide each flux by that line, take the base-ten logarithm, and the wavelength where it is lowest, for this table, 455.3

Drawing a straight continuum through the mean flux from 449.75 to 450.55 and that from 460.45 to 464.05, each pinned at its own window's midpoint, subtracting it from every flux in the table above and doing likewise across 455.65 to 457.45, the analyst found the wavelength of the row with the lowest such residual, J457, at 456.7 nm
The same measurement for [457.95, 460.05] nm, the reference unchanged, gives 458.5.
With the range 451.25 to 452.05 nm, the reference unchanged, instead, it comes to 452.0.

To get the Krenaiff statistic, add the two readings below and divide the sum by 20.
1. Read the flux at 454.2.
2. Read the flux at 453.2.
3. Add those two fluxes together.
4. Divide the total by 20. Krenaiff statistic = 1.51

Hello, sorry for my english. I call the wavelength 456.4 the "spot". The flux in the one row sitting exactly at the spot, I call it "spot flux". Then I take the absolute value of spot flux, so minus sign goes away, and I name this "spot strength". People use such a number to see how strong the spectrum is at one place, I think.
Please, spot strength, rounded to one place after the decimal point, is 15.2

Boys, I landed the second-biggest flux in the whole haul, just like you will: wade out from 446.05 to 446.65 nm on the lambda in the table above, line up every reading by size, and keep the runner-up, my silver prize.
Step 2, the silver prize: 14.95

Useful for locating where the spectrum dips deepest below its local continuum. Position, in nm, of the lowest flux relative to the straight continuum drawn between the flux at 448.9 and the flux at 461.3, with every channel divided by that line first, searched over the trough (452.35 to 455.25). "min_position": 455.1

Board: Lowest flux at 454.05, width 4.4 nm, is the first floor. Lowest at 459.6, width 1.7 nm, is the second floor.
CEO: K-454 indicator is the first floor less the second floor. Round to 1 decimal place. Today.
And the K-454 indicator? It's -0.3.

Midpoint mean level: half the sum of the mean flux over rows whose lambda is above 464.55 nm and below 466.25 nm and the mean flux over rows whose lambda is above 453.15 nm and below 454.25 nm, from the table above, 14.86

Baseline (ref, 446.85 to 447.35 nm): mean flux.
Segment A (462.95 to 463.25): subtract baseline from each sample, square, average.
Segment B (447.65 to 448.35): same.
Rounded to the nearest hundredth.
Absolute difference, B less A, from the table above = 0.22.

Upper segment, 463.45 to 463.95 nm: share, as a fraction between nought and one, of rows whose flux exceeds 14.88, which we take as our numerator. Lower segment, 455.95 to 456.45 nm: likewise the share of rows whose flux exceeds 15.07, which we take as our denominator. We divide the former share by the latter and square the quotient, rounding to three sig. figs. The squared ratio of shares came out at 1.00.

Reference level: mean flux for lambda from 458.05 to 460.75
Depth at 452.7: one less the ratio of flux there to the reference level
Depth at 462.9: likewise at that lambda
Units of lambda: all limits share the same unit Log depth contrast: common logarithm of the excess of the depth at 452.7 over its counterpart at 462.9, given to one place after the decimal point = -1.2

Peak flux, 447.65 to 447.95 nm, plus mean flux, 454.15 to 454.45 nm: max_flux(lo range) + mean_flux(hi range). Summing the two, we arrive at 31.0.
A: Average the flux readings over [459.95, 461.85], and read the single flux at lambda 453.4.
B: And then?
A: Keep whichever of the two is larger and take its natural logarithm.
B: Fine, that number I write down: 2.73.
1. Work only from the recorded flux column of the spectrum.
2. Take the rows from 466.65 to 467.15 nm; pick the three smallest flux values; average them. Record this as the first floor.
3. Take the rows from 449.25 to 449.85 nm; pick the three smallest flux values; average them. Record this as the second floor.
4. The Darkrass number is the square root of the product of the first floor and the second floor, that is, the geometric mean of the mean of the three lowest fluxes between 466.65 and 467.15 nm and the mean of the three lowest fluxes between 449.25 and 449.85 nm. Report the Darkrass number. 14.4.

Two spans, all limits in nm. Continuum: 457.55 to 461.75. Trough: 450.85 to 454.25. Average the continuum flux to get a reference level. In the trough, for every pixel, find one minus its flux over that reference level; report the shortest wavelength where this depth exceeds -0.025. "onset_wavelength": 451.9 nm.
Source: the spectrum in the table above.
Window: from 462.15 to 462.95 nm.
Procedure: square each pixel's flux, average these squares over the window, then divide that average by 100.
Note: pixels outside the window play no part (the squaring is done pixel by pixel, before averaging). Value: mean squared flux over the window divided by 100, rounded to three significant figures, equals 2.40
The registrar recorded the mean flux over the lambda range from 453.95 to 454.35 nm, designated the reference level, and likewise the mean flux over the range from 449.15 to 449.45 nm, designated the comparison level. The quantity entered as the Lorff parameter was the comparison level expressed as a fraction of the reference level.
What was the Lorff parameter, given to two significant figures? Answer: 0.96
